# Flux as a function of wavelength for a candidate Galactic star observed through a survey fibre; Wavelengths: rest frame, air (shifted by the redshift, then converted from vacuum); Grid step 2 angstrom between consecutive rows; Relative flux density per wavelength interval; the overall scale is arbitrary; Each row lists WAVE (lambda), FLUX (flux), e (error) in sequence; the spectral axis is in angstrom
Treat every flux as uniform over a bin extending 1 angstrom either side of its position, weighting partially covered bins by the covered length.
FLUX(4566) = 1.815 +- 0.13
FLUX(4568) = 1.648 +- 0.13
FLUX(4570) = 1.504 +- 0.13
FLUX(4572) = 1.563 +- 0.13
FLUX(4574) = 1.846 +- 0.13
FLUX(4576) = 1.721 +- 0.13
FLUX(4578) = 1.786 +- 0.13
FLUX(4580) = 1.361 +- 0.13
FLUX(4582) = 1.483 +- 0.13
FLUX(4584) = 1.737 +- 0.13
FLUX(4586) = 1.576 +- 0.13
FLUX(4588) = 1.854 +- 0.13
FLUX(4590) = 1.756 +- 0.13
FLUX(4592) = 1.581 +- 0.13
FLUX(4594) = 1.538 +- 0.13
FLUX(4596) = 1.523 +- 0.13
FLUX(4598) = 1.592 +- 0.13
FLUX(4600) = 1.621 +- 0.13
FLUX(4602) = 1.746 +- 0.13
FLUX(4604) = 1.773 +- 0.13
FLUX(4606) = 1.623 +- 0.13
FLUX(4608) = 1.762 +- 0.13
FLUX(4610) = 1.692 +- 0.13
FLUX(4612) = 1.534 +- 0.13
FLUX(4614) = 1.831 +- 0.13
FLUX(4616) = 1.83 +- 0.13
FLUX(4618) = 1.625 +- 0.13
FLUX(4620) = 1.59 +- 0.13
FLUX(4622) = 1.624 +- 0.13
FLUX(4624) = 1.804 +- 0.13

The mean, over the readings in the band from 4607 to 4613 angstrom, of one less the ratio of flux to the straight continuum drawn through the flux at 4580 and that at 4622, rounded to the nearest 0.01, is -0.07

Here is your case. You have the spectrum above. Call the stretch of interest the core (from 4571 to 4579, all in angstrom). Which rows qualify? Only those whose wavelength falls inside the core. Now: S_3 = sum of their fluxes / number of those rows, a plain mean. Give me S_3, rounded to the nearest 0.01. 1.73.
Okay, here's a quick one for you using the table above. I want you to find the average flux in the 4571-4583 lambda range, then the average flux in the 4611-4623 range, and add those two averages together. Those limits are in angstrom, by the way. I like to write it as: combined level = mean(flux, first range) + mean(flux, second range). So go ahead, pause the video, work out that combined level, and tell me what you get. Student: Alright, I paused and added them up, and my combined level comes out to 3.30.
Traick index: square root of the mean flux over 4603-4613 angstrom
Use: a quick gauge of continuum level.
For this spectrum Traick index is 1.29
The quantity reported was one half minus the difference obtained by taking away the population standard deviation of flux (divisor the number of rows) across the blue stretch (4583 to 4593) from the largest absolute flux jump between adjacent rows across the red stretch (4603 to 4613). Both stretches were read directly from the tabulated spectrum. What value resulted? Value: 0.449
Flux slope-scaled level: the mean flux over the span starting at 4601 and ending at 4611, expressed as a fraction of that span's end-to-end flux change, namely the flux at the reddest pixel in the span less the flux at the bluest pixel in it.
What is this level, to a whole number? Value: -32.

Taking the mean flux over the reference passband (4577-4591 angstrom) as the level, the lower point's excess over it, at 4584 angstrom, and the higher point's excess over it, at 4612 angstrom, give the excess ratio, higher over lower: -1.3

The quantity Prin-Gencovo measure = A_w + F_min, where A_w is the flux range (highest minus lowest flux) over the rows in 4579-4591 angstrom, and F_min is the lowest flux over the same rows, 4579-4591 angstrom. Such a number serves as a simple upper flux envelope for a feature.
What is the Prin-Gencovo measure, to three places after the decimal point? 1.854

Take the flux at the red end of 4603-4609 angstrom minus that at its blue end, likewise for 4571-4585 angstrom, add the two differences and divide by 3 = 0.054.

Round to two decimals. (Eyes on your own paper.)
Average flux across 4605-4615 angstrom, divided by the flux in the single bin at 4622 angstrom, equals 1.04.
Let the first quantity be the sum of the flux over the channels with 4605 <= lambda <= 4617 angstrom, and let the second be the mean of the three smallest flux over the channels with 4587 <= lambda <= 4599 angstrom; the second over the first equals 0.151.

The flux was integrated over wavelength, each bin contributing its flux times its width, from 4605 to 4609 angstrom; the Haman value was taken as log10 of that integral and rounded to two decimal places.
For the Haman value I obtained 0.83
